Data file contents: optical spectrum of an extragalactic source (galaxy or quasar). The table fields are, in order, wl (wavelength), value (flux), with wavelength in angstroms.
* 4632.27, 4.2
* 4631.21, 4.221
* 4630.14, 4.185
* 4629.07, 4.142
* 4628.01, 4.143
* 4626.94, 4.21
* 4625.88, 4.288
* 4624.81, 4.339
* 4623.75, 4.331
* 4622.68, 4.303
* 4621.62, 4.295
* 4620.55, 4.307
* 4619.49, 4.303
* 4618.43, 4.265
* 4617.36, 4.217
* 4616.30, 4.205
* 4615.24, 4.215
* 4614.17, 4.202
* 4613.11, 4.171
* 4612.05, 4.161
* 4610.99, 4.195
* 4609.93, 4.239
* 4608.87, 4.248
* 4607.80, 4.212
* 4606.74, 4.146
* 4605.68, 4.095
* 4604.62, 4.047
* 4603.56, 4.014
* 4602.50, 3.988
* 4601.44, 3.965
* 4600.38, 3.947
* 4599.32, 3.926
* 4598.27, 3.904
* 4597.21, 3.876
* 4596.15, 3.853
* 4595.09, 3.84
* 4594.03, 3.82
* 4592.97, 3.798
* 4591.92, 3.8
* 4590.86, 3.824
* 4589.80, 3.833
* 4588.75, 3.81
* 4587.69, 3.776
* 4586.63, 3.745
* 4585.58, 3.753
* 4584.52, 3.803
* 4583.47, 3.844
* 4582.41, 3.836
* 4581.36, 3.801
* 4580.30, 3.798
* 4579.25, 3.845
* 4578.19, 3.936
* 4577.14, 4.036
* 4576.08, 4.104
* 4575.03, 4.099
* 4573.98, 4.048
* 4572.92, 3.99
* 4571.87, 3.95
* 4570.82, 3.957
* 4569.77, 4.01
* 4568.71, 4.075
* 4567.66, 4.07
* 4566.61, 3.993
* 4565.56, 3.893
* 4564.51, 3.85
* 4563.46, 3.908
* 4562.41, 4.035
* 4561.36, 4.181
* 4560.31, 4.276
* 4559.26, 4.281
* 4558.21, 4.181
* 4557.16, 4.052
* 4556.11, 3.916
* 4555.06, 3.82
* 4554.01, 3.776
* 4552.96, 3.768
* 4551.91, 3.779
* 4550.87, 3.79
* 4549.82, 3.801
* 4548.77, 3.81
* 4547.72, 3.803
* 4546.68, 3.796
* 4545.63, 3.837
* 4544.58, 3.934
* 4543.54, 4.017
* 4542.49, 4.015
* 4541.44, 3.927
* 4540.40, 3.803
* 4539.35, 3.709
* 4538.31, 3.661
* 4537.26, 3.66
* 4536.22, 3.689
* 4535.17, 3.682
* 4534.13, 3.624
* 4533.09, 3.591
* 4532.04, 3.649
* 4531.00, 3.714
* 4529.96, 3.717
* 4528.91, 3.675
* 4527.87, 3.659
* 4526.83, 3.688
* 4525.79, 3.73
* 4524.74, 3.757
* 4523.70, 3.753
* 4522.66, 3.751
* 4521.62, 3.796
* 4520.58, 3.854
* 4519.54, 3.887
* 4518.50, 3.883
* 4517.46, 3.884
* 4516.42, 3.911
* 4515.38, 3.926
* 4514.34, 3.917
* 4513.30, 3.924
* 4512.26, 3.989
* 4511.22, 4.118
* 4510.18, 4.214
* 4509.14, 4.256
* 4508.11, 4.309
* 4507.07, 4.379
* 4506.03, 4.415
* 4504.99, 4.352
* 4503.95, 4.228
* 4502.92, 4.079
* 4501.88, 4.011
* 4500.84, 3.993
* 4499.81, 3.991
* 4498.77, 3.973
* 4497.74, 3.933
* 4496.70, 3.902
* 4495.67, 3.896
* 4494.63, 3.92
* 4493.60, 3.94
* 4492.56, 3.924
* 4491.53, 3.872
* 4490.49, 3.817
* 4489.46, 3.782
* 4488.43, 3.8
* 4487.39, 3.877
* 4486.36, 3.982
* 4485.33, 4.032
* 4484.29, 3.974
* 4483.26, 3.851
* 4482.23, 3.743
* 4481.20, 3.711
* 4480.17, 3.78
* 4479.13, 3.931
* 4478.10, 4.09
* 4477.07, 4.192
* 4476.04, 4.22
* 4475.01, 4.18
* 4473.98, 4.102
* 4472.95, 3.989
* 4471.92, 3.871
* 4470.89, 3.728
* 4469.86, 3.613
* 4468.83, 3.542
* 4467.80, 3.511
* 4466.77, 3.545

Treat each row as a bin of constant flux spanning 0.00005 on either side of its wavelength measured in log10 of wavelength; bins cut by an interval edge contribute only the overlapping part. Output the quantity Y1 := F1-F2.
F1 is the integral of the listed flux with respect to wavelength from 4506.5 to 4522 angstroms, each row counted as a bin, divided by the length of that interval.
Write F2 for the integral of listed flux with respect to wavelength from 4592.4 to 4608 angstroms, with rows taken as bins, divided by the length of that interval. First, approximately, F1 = 4.02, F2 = 3.96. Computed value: 0.06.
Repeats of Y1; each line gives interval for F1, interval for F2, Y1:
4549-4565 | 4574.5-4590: 0.09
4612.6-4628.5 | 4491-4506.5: 0.23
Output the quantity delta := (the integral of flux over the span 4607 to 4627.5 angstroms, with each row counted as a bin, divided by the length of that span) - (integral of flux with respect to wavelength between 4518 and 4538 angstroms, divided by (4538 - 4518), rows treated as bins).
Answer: 0.5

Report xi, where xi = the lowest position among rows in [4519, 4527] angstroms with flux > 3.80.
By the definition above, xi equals 4519.54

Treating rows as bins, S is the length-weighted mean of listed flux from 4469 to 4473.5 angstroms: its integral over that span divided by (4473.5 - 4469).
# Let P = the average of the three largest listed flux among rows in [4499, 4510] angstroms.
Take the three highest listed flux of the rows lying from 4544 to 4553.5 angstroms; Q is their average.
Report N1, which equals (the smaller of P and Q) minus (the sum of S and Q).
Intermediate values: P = 4.4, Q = 3.9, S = 3.78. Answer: -3.78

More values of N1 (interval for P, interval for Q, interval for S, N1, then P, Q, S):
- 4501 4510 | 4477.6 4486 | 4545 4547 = -3.81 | 4.4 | 4.0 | 3.81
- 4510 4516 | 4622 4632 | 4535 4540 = -3.90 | 4.1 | 4.3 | 3.68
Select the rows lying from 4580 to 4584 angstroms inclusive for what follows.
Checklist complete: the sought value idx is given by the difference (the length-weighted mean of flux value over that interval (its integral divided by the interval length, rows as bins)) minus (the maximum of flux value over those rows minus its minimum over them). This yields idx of 3.8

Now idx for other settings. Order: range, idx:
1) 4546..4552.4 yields 3.8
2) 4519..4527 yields 3.6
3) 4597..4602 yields 3.8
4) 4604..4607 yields 4.0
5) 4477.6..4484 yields 3.5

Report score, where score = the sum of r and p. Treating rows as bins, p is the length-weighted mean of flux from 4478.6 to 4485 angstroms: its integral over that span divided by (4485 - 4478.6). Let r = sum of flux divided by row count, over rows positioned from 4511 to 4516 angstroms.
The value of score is 7.81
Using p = 3.83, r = 3.97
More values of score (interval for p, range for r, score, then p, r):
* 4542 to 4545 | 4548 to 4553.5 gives 7.78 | 3.99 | 3.79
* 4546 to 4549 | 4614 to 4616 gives 8.01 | 3.81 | 4.21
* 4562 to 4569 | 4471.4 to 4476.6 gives 8.05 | 3.97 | 4.07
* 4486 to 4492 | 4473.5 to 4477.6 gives 8.02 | 3.85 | 4.17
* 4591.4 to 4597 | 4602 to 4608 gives 7.91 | 3.83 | 4.08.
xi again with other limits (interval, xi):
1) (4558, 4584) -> 4558.21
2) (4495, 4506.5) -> 4495.67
